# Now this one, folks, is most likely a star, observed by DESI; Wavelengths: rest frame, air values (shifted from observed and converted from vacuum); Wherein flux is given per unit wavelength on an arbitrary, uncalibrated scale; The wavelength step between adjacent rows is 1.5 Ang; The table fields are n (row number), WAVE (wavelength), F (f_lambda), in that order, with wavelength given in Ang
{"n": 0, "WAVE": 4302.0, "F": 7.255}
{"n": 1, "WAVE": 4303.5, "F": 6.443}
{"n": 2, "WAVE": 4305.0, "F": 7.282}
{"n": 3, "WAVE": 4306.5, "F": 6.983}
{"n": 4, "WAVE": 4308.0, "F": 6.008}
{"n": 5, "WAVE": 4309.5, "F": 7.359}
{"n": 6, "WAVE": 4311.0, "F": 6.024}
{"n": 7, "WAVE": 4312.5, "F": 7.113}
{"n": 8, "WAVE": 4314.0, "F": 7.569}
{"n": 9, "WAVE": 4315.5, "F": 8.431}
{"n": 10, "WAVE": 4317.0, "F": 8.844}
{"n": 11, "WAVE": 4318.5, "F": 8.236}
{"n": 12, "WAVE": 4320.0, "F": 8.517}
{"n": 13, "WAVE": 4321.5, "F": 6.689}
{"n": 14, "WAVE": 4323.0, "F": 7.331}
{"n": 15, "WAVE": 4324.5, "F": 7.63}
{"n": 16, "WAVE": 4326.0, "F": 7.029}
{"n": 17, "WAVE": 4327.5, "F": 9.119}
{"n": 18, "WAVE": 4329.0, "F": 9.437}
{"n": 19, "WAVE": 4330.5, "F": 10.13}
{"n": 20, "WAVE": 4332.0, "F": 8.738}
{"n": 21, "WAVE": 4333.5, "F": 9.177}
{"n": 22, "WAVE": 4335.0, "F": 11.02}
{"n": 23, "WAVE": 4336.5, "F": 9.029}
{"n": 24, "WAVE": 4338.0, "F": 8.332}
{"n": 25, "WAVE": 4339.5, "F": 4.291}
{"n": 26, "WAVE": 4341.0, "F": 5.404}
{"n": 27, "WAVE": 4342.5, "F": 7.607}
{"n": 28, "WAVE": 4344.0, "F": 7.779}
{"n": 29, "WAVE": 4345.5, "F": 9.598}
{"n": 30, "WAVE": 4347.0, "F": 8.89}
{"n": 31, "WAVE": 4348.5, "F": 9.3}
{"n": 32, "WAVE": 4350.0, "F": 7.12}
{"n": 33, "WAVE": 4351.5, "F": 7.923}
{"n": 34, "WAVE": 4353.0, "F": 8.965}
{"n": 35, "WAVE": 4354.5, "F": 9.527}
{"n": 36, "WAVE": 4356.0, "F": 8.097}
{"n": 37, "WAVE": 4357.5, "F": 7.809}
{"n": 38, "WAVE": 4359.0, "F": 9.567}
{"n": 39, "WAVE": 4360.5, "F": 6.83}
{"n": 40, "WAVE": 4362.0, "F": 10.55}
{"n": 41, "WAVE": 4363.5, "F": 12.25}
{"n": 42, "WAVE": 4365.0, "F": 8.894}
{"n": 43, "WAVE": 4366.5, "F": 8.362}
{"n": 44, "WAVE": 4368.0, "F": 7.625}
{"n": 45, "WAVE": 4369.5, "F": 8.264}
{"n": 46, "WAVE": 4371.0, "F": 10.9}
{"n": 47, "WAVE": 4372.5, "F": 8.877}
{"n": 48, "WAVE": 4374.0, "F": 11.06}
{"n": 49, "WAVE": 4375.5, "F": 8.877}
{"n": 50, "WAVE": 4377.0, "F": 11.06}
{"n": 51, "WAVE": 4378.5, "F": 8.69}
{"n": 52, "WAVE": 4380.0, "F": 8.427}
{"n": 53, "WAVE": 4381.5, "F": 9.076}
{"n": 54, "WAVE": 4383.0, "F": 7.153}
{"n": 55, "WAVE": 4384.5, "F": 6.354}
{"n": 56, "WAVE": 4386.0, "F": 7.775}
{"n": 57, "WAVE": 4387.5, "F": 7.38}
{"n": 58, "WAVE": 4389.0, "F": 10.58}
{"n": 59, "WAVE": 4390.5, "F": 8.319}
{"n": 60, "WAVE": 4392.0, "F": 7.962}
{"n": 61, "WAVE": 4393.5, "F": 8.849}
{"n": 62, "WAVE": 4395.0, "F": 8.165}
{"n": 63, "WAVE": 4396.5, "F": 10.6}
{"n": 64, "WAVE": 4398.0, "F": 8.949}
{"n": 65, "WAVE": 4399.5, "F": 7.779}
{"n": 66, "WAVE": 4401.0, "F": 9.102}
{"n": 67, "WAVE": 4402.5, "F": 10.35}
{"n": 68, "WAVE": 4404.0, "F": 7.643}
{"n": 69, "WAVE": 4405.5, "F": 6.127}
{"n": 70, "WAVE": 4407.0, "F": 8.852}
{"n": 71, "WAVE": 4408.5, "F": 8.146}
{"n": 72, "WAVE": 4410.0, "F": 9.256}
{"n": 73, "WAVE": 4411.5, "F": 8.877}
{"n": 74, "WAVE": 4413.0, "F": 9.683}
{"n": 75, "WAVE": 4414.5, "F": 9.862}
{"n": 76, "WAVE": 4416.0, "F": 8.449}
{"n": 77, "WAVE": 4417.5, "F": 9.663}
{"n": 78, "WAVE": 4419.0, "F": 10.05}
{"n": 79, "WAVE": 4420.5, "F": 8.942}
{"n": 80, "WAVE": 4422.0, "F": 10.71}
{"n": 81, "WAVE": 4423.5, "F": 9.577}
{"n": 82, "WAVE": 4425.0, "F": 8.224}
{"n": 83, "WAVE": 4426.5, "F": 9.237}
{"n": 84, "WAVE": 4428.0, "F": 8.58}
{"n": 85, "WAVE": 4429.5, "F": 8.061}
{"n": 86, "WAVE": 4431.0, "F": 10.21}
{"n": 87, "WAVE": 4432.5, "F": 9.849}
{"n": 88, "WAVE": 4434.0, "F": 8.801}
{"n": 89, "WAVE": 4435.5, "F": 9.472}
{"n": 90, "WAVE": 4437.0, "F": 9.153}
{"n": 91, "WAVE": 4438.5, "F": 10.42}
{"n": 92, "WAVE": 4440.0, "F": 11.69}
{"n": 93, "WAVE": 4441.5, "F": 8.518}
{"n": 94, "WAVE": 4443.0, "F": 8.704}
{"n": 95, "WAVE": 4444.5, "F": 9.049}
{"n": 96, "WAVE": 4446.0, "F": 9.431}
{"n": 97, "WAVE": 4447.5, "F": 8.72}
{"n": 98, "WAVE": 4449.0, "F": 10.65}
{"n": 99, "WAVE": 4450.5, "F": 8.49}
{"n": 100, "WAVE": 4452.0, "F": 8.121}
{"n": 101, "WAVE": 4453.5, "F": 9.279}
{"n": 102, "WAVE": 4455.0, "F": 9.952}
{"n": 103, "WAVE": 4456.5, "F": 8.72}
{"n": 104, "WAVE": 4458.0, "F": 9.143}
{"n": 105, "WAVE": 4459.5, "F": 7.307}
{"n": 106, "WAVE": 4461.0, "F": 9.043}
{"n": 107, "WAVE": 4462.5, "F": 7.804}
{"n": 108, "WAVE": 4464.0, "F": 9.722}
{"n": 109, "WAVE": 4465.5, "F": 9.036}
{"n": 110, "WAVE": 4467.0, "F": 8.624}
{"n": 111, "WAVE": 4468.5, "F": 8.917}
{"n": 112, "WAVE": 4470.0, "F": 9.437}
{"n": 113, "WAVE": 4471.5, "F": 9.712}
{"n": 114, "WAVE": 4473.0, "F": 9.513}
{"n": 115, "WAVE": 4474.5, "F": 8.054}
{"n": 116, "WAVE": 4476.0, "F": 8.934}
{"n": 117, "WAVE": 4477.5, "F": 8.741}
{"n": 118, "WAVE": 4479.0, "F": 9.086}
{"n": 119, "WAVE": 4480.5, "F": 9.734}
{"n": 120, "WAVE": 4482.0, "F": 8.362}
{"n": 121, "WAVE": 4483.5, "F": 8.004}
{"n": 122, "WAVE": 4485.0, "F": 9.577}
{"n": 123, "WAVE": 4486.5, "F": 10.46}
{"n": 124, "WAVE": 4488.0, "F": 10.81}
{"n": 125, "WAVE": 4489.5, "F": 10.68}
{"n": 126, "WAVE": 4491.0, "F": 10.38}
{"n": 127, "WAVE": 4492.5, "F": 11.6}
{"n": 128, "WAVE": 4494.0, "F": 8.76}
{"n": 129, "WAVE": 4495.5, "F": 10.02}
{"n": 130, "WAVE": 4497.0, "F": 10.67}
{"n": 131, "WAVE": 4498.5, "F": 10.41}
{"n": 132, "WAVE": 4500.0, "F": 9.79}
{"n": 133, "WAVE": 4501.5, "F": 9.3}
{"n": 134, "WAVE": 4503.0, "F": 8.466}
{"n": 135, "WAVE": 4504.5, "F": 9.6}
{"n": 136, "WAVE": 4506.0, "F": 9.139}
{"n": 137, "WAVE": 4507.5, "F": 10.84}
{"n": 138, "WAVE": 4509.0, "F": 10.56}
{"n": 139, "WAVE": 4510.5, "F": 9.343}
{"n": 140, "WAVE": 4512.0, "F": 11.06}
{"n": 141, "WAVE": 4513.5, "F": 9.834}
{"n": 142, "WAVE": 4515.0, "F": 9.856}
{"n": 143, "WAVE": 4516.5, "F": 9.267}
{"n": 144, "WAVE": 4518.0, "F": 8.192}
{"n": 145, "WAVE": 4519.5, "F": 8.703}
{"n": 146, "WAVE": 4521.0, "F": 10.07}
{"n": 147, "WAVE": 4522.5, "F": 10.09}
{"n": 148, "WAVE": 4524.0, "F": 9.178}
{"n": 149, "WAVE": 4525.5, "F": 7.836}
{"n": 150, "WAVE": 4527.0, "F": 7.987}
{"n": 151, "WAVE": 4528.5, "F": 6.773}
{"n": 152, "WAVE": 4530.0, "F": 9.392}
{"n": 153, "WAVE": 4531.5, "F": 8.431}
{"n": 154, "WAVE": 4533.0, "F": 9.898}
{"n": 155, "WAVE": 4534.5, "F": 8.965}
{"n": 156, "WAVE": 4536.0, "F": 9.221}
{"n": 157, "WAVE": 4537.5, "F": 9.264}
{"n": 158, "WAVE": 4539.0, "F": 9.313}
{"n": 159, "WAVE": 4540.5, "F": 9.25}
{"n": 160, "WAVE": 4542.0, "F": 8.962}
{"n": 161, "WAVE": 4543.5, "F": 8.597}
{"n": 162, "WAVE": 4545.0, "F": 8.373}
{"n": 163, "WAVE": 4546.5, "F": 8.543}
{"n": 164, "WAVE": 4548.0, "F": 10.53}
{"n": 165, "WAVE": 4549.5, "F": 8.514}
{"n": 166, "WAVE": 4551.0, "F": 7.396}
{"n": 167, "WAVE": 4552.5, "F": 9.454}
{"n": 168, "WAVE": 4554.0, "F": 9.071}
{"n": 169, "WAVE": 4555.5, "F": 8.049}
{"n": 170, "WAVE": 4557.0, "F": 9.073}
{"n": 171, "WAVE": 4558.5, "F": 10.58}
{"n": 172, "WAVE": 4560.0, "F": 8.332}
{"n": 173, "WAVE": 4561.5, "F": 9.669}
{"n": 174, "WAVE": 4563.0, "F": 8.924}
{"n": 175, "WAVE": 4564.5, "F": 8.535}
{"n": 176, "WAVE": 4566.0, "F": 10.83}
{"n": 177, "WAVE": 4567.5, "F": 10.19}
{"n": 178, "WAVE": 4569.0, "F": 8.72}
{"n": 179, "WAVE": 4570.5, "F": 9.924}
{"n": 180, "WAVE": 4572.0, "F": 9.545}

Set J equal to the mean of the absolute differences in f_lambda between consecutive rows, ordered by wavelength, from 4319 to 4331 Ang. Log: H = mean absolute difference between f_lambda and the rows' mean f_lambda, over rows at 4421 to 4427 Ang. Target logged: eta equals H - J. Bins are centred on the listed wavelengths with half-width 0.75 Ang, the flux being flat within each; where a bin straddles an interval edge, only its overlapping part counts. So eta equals -0.22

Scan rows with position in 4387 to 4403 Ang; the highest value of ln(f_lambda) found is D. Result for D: 2.36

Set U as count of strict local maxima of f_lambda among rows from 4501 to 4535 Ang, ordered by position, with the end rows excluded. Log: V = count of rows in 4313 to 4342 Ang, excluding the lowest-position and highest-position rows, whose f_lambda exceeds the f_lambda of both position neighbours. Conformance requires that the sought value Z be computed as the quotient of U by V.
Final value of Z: 1.6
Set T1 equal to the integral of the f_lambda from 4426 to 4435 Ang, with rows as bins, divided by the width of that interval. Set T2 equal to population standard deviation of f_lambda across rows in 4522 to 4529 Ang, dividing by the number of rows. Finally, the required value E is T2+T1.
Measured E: 10.3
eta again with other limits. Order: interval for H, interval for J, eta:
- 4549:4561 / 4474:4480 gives 0.26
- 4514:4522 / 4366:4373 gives -0.89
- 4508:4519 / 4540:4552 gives -0.20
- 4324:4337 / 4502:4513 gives -0.26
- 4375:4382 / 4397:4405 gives -0.88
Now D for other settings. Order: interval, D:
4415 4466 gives 2.46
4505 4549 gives 2.40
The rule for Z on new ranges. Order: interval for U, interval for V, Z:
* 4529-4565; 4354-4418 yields 0.4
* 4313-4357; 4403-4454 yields 0.7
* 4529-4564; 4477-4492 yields 3.0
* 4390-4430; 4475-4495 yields 3.0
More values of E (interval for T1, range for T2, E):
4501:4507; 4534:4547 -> 9.5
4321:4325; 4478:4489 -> 8.2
